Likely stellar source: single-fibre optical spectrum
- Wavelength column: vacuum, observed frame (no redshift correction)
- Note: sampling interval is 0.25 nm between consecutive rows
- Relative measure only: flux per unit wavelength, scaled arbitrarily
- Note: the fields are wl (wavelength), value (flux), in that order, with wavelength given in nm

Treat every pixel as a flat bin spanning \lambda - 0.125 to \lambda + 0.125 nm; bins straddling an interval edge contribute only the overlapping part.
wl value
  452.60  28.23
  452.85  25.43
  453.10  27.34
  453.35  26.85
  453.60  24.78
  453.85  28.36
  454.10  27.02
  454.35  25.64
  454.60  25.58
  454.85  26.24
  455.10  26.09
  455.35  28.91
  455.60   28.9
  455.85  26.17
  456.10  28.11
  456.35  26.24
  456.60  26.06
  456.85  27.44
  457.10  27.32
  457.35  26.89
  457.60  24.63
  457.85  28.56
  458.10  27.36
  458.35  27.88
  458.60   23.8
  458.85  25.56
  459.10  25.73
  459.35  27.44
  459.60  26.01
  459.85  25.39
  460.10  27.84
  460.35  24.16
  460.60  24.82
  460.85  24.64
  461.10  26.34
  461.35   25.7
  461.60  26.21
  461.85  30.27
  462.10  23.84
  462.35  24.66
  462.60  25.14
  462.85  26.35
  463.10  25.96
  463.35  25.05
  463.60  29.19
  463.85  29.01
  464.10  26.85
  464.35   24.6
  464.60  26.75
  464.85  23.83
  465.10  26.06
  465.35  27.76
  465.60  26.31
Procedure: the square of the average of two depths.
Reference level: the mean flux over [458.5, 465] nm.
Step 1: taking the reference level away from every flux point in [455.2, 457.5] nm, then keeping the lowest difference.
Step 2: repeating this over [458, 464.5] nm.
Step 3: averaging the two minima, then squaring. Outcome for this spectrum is 1.1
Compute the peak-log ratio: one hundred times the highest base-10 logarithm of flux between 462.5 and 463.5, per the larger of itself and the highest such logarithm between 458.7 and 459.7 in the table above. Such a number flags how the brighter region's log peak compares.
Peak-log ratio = 99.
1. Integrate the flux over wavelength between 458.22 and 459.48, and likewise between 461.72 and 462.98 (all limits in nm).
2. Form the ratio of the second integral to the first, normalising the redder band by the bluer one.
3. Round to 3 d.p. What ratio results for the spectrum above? 0.999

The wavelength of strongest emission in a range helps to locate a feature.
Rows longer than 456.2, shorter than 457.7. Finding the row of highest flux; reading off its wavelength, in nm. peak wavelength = 456.85 nm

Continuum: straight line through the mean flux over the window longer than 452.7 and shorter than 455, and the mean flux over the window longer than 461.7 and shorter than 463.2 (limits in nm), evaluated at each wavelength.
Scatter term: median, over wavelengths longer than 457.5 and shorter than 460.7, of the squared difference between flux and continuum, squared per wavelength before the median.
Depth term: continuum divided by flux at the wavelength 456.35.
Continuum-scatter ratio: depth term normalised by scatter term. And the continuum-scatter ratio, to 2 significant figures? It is 0.60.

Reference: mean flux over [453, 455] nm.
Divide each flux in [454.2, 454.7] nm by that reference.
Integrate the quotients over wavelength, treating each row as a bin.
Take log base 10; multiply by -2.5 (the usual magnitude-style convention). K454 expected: 0.79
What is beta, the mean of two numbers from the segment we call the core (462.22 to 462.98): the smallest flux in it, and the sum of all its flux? 50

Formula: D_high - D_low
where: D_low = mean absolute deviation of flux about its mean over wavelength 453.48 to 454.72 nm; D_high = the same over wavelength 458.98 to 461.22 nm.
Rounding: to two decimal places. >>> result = -0.16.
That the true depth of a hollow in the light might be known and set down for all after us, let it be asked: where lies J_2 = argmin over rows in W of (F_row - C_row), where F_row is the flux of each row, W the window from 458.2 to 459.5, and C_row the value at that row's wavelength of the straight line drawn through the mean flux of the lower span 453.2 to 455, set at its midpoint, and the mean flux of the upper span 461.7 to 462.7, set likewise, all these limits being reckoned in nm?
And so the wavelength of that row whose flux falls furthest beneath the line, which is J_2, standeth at 458.60 nm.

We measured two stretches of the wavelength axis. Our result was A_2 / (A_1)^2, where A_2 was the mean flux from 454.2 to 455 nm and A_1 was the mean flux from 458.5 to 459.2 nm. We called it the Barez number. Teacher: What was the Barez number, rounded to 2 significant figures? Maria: 0.041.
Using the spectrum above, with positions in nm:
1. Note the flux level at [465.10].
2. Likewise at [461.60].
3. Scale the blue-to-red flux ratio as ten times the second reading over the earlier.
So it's 10.1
